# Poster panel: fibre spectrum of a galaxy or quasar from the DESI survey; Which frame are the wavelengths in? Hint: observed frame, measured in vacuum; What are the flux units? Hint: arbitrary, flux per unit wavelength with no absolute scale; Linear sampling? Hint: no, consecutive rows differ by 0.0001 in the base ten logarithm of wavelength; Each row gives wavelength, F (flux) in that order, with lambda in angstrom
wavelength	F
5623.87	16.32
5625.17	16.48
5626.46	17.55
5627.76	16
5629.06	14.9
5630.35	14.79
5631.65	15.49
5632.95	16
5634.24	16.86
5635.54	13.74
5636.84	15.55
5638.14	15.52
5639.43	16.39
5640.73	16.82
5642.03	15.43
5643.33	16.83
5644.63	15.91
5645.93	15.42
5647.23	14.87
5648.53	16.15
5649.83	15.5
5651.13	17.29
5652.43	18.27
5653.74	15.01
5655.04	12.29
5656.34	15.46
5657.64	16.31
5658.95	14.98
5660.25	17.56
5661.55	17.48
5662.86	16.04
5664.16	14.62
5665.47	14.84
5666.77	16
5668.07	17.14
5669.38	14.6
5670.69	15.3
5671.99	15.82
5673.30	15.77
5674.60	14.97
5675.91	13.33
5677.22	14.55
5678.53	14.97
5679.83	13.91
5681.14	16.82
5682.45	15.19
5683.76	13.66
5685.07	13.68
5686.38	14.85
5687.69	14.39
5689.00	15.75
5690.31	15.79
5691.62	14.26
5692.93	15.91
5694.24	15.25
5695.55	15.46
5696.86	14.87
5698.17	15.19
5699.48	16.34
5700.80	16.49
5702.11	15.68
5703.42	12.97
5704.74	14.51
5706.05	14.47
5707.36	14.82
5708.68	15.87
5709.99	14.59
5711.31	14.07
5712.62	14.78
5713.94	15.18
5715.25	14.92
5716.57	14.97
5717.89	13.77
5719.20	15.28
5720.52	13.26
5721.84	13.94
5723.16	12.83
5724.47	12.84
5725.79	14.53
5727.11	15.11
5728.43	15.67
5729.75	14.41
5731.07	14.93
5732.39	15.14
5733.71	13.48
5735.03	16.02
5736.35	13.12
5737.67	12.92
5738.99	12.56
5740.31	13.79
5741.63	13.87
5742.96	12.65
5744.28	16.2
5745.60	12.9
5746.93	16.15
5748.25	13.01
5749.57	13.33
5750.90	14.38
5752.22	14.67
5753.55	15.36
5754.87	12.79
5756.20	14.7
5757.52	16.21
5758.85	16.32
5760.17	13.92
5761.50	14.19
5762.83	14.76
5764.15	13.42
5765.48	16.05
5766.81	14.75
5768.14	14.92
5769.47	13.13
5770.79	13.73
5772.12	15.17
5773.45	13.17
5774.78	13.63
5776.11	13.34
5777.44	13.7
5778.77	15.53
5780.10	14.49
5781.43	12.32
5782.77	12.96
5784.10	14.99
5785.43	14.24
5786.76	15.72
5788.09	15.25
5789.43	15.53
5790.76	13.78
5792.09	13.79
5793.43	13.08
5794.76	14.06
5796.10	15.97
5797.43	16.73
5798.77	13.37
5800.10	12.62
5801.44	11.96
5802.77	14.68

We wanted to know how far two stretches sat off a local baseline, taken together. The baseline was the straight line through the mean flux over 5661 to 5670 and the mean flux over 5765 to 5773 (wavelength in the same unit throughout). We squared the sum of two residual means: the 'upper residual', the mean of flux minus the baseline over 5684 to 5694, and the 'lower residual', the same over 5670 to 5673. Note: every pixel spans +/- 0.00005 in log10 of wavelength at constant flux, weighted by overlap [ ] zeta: 0.6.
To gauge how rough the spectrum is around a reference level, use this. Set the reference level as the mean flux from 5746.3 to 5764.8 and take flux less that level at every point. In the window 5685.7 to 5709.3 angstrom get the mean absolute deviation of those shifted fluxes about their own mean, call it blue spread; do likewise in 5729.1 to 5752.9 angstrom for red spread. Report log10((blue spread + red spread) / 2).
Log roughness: -0.07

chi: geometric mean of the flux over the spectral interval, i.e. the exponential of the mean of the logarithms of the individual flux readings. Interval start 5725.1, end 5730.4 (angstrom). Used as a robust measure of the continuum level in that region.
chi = 14.9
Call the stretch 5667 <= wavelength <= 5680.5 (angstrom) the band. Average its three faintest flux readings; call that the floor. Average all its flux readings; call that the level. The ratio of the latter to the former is 1.08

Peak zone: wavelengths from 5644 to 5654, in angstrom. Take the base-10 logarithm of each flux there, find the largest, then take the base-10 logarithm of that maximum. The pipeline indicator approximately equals 0.101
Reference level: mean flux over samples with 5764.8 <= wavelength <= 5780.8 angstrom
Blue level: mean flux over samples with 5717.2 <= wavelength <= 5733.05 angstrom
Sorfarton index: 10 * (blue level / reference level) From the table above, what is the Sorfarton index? 10.0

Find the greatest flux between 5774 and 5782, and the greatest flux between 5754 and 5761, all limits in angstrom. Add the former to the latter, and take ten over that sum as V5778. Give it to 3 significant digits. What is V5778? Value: 0.314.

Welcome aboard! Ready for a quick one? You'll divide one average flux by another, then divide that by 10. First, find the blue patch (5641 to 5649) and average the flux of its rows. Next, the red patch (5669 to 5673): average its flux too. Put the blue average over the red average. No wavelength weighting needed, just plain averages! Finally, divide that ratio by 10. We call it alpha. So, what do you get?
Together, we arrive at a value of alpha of 0.103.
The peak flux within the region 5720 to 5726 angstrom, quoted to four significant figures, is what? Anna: 14.53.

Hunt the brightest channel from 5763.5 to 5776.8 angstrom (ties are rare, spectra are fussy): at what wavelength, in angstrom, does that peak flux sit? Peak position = 5765.48 angstrom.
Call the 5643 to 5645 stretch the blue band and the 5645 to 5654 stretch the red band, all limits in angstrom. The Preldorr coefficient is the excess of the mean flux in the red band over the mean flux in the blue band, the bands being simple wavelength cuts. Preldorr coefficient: -0.3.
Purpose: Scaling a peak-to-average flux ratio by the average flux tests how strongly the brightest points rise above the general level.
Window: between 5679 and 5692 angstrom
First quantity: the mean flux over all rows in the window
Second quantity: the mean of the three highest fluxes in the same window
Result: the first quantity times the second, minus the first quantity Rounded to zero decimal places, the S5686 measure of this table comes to 224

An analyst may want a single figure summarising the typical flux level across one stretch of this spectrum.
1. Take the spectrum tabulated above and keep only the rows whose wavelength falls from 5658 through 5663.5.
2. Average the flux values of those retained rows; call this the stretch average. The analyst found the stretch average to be 16.5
